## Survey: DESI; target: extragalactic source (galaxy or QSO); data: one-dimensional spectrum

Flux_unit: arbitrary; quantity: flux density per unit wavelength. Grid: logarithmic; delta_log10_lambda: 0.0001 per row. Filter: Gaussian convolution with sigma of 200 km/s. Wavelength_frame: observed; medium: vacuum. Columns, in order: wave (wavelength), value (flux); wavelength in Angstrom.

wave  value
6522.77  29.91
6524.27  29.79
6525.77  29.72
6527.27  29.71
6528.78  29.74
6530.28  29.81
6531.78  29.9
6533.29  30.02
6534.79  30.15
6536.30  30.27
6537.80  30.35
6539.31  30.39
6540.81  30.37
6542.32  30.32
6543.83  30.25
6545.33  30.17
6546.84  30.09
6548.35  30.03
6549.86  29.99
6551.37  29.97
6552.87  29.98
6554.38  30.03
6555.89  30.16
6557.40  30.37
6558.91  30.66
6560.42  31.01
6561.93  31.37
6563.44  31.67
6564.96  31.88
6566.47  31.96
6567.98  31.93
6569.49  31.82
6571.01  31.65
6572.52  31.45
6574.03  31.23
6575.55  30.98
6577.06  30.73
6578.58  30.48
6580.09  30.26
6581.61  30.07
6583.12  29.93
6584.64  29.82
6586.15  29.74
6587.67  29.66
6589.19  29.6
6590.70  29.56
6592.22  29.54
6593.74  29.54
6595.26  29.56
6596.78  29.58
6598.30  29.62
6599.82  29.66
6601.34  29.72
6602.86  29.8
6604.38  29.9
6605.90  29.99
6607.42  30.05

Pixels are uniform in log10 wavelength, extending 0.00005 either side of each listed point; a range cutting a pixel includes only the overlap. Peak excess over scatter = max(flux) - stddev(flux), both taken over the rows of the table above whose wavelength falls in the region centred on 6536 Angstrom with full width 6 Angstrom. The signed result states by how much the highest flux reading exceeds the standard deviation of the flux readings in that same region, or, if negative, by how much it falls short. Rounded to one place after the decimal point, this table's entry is 30.2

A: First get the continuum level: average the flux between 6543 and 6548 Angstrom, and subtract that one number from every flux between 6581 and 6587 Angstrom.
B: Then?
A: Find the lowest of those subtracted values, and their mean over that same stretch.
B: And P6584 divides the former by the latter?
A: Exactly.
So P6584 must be 1.5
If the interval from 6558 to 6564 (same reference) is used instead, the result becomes 0.5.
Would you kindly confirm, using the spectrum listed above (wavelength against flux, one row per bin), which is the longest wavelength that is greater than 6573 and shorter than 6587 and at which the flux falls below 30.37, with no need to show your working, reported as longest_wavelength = 6586.15 Angstrom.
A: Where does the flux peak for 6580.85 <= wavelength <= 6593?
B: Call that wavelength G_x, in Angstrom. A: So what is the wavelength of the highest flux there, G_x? 6581.61 Angstrom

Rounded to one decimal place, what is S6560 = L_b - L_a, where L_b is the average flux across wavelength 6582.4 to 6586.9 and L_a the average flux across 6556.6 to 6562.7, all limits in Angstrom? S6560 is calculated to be -1.0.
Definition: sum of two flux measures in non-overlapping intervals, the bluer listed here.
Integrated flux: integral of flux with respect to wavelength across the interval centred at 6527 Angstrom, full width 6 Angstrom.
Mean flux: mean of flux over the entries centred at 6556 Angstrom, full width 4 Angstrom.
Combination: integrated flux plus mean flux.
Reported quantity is 209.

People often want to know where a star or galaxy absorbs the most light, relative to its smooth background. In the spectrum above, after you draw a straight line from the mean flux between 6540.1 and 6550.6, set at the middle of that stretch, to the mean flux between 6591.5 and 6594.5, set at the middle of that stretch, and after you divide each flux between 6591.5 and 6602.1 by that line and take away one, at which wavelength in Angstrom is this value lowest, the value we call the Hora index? 6592.22 Angstrom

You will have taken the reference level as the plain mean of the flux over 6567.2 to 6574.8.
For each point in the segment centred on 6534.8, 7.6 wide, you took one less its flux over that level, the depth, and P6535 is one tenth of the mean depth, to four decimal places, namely 0.0047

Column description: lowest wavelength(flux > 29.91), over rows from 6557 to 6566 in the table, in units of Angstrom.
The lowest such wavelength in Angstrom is 6557.40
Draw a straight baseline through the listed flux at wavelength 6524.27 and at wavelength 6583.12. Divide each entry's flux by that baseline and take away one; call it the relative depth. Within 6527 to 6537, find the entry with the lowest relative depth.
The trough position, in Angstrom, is 6527.27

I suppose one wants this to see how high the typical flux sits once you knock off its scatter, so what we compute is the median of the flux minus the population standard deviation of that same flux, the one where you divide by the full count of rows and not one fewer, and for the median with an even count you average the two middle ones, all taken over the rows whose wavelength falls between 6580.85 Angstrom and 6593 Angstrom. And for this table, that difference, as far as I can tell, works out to 29.5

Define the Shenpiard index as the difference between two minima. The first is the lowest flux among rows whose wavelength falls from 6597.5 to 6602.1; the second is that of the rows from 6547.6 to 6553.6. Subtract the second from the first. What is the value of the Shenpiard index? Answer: -0.35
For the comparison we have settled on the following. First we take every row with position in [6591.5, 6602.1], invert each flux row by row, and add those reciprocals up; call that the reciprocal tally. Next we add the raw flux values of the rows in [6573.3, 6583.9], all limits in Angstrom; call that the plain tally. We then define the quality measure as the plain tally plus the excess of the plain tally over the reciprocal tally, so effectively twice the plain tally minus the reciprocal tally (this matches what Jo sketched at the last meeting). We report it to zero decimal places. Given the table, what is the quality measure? 427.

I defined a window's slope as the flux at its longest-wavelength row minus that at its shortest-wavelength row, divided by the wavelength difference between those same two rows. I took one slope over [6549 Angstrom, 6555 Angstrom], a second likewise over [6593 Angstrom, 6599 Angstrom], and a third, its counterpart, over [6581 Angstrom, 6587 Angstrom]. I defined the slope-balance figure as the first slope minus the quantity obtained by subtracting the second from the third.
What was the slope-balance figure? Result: 0.10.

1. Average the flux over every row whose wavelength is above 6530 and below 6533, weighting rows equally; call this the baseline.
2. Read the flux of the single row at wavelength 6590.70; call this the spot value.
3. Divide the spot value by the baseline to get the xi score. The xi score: 0.99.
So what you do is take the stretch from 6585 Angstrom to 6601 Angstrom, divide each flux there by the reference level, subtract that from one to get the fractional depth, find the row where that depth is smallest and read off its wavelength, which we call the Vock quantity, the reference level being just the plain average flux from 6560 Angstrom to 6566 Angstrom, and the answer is 6586.15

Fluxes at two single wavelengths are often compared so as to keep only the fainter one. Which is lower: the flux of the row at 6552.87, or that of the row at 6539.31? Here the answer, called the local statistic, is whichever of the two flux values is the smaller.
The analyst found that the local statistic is 30.0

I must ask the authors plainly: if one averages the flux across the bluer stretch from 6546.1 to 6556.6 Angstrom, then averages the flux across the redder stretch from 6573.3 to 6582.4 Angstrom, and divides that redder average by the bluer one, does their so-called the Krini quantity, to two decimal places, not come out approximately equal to 1.02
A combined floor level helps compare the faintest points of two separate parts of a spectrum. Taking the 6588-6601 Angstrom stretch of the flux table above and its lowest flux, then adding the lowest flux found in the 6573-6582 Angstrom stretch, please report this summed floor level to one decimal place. 59.6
